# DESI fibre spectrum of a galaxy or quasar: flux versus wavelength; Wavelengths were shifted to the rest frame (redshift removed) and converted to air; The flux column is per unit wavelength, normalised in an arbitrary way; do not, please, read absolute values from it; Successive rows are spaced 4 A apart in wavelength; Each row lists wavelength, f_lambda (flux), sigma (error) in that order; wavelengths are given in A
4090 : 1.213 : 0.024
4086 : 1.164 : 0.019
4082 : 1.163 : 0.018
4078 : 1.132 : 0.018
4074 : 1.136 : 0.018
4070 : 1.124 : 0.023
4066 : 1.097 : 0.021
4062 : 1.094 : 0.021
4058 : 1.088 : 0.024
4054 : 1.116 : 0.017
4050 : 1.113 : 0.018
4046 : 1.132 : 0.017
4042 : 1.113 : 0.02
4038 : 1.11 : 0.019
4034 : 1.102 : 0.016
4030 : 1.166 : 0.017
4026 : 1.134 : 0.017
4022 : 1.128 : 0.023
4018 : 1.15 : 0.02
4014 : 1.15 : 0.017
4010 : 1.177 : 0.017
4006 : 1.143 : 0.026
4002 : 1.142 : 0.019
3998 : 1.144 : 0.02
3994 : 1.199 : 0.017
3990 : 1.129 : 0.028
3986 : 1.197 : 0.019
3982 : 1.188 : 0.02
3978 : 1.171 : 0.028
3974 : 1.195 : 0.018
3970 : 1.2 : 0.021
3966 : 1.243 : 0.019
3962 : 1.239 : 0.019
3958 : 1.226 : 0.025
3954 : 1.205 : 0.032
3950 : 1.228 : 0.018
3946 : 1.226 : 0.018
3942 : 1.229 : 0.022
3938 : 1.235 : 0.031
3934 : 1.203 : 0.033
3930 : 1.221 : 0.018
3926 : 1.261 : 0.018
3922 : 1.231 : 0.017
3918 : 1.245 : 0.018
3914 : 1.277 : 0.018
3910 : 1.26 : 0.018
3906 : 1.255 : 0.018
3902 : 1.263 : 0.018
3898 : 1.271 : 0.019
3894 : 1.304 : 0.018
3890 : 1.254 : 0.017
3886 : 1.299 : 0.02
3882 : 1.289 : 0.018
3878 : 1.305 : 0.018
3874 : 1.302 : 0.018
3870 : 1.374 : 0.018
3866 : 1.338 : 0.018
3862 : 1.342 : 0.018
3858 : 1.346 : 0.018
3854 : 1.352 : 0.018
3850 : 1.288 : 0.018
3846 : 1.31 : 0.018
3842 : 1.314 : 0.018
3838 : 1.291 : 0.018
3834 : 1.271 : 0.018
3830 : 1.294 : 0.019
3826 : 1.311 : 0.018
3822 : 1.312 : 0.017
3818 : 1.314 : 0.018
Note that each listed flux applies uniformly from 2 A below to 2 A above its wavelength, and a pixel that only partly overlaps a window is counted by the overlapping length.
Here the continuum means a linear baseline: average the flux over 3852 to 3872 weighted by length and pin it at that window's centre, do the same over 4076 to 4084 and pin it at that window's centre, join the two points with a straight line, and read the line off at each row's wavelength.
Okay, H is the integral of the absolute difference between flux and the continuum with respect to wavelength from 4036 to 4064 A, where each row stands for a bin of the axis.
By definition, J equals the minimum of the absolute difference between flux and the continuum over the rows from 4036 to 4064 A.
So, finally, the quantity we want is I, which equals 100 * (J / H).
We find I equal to 2.55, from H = 1.8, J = 0.047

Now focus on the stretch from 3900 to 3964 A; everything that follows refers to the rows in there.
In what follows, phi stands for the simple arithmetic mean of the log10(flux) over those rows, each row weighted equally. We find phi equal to 0.09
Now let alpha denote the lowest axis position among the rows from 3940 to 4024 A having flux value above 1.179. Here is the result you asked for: 3942 A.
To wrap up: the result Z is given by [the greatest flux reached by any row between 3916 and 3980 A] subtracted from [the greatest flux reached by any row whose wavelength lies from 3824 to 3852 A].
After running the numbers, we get 0.05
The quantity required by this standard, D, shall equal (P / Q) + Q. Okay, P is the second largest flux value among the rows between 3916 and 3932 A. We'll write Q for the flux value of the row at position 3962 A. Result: 2.24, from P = 1.245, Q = 1.239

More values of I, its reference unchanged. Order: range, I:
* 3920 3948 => 1.97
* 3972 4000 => 1.69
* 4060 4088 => 1.78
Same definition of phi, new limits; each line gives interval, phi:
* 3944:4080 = 0.06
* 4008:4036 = 0.06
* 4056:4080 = 0.05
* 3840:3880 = 0.12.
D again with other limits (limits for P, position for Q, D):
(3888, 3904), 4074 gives 2.25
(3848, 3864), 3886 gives 2.34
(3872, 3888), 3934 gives 2.29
